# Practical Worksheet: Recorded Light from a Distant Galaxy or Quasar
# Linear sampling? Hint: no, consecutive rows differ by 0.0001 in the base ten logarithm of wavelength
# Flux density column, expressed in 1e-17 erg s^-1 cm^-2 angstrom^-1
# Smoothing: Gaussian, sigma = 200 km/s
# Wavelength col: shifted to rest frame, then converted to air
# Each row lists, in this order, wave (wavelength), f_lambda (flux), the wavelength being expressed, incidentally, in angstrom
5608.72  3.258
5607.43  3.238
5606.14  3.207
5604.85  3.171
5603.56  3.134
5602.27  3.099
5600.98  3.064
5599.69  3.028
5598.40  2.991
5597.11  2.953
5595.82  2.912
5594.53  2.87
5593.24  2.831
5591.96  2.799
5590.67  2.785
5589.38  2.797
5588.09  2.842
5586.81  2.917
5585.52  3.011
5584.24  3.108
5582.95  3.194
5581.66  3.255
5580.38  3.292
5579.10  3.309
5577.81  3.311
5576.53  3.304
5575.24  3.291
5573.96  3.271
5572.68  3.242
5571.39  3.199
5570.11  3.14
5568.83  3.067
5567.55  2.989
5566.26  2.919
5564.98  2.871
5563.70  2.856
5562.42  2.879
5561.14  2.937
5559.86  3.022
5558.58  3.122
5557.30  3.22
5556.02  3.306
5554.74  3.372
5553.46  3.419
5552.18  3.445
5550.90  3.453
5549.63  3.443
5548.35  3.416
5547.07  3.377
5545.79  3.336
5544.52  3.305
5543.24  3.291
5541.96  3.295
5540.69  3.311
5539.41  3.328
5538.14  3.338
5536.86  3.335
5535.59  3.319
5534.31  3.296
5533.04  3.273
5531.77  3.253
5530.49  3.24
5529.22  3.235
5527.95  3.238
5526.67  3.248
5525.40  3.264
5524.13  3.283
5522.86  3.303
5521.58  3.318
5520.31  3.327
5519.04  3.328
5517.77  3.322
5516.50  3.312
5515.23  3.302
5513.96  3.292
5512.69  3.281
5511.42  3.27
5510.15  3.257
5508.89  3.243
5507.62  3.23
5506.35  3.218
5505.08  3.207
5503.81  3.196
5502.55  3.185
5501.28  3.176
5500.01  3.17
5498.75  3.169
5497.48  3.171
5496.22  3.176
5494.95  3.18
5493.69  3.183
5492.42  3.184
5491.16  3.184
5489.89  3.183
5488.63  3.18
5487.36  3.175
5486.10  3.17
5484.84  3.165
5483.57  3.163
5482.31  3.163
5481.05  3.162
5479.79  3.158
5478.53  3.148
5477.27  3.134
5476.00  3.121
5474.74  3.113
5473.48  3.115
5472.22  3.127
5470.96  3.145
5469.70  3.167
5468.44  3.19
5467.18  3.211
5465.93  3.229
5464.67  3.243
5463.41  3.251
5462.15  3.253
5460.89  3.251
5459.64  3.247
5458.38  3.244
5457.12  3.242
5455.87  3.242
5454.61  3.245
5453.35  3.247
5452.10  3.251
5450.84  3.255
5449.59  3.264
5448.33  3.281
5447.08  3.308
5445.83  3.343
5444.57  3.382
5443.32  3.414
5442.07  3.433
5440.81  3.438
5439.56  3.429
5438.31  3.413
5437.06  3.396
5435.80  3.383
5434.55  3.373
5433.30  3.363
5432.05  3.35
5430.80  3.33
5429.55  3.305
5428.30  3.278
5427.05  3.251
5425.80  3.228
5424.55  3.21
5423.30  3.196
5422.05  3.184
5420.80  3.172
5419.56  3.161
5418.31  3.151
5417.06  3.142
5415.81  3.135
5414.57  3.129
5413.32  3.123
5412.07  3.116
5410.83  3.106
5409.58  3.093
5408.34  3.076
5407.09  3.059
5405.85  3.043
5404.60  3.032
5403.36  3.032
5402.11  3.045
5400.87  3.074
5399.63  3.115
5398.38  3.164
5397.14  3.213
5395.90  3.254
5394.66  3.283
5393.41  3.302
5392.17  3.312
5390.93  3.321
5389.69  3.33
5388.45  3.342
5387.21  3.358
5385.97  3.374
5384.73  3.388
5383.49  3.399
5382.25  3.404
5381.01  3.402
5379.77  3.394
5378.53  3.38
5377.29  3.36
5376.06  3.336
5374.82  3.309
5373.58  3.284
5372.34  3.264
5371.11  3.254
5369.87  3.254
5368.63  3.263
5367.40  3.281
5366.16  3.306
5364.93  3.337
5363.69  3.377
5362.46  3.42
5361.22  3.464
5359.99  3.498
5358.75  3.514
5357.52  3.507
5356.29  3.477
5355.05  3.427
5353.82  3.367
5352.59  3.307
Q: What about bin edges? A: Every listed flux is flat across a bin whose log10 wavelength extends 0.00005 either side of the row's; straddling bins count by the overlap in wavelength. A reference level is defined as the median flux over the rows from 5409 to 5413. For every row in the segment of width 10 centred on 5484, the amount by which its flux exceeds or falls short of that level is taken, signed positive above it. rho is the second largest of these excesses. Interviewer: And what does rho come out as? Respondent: 0.07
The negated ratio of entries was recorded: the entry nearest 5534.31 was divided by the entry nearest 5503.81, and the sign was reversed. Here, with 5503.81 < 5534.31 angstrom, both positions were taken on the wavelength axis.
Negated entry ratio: -1.03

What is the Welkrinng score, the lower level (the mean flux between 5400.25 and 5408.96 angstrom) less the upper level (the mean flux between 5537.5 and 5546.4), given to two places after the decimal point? -0.26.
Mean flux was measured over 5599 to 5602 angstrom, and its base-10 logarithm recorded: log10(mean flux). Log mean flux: 0.484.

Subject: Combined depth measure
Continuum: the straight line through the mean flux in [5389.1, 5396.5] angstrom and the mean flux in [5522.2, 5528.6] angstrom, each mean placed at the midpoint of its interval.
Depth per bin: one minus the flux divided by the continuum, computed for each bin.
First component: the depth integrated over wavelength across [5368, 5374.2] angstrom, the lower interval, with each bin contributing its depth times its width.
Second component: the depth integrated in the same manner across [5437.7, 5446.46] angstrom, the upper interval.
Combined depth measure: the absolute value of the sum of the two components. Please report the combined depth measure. 0.24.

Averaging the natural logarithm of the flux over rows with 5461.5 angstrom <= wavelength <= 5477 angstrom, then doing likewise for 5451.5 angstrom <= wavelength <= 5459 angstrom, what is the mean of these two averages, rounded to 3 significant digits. 1.17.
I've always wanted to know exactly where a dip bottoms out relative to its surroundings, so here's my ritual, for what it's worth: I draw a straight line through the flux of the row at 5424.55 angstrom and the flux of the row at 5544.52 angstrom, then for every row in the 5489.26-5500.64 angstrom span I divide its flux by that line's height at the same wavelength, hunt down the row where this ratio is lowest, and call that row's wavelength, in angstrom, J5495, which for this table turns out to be 5498.75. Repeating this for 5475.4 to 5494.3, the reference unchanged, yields 5476.00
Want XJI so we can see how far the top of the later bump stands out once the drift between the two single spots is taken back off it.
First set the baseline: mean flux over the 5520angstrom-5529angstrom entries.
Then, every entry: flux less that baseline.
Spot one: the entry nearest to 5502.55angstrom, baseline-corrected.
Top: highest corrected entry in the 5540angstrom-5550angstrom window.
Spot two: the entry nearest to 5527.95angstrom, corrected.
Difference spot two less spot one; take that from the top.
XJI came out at 0.1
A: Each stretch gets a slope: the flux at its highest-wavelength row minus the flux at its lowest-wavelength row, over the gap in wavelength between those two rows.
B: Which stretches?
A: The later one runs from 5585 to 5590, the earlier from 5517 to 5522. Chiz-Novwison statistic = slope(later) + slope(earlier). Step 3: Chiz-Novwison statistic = -0.056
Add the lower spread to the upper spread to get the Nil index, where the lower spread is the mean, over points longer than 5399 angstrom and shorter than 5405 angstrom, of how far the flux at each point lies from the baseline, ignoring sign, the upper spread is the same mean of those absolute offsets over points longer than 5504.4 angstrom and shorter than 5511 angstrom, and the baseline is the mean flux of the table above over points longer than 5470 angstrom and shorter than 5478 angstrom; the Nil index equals 0.171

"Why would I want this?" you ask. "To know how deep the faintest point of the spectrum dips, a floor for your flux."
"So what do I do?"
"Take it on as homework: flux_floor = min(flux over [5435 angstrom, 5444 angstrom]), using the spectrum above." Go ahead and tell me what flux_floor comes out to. 3.383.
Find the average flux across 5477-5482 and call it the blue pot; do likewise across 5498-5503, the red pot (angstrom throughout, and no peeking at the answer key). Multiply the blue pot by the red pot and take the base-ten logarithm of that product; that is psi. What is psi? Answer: 1.00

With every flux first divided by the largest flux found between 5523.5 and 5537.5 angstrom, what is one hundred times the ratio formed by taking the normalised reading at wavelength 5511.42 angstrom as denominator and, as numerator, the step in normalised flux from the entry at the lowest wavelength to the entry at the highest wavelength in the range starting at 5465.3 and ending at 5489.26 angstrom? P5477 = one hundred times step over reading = -1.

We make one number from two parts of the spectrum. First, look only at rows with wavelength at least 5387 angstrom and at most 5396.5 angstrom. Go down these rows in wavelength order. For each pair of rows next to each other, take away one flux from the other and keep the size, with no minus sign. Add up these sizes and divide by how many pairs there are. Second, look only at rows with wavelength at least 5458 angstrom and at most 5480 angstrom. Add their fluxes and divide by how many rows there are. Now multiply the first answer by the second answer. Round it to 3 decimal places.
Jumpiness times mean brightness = 0.047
